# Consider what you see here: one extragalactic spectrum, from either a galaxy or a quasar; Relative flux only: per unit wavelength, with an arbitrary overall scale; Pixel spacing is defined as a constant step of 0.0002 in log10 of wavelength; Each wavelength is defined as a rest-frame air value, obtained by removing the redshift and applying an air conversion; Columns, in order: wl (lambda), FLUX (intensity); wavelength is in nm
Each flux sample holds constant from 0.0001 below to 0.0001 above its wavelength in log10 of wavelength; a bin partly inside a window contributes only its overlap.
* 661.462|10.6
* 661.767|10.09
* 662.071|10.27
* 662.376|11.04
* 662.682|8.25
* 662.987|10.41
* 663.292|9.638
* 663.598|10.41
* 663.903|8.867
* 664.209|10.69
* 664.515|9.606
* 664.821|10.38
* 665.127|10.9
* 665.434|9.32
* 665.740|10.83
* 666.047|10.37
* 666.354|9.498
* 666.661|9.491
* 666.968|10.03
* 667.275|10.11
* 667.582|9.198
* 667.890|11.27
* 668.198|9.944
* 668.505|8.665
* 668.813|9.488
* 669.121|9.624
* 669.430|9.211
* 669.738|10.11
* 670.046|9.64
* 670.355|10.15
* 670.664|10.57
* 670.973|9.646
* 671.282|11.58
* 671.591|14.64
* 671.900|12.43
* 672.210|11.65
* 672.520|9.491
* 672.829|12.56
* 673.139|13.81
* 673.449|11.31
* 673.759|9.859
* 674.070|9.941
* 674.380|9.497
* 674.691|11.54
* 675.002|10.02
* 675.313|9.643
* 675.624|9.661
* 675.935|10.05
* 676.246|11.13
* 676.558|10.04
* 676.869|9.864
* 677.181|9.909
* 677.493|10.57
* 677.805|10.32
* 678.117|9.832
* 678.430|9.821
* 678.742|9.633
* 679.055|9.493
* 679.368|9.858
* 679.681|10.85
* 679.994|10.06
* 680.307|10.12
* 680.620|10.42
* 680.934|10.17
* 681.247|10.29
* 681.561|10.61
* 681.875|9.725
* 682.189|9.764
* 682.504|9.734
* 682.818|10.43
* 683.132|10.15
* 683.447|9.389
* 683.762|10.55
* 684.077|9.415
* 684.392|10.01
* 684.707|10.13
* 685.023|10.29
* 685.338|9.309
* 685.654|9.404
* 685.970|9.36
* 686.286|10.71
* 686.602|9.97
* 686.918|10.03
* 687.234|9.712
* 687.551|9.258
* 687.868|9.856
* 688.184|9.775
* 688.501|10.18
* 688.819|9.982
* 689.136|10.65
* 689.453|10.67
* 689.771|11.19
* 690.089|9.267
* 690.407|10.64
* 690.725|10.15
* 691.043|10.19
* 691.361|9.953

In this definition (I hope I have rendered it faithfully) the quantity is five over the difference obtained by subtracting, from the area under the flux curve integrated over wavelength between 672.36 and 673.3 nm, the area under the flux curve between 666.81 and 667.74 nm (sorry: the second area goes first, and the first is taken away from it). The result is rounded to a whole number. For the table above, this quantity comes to -2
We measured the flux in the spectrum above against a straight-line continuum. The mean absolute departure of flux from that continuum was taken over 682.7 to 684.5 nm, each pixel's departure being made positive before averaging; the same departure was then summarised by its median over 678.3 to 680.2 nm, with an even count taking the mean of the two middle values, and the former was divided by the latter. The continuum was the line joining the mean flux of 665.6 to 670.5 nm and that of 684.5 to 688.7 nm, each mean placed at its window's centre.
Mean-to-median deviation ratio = 2.1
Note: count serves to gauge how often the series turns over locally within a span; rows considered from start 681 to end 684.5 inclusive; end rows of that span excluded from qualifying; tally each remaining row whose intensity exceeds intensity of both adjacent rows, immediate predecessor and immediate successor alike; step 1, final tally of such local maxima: 4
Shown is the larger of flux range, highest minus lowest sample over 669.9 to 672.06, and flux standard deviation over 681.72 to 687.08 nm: 5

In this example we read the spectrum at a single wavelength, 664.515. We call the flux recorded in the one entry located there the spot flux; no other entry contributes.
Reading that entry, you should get 9.606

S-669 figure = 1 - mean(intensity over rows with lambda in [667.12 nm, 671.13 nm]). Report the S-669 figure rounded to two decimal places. -8.82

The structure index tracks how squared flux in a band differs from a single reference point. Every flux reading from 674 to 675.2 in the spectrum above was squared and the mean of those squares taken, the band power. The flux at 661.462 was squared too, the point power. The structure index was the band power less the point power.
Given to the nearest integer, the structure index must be -7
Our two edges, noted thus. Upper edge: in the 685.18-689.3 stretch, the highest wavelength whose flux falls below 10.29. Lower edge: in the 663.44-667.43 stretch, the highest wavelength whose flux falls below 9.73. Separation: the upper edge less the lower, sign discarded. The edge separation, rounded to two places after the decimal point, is 22.16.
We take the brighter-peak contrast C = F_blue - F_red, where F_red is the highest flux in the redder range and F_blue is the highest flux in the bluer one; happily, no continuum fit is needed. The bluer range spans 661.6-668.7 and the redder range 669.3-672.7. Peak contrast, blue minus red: -3.4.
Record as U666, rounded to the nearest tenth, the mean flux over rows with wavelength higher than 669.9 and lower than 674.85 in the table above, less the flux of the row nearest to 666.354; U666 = 1.6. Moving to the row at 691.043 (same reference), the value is 1.0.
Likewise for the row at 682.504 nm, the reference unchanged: 1.4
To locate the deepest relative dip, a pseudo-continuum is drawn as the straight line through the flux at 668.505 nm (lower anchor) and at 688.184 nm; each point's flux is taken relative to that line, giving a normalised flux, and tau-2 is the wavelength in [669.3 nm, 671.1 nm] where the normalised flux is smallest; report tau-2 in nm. 669.430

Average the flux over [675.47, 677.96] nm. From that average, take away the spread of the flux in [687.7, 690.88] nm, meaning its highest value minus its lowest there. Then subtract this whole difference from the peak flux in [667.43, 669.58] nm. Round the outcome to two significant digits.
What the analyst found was 3.0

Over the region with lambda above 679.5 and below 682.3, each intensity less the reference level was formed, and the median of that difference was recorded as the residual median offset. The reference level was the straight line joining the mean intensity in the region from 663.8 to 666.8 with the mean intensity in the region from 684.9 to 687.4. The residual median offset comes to 0.29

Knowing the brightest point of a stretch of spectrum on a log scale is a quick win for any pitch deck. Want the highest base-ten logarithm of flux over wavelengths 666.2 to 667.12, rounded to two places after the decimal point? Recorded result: 1.00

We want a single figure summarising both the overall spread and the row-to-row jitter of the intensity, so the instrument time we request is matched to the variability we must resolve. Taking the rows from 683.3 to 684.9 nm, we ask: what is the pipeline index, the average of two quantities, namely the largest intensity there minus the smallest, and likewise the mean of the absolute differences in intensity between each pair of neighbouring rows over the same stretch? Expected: 1.0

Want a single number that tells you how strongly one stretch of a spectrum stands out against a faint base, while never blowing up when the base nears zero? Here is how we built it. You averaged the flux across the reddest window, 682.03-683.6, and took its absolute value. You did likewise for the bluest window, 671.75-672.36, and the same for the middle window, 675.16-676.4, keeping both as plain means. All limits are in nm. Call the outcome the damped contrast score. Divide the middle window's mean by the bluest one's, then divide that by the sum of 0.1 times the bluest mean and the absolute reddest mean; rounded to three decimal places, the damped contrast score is 0.076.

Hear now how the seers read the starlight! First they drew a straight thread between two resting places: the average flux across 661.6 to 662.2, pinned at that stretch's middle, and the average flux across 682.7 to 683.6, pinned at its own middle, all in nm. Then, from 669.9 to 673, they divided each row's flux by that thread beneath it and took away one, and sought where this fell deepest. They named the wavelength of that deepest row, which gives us 672.520 nm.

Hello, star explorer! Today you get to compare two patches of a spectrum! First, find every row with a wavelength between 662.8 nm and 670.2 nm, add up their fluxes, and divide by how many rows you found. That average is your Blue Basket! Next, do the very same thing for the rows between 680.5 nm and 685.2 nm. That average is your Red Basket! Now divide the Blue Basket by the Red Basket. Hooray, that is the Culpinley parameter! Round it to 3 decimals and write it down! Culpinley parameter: 0.983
